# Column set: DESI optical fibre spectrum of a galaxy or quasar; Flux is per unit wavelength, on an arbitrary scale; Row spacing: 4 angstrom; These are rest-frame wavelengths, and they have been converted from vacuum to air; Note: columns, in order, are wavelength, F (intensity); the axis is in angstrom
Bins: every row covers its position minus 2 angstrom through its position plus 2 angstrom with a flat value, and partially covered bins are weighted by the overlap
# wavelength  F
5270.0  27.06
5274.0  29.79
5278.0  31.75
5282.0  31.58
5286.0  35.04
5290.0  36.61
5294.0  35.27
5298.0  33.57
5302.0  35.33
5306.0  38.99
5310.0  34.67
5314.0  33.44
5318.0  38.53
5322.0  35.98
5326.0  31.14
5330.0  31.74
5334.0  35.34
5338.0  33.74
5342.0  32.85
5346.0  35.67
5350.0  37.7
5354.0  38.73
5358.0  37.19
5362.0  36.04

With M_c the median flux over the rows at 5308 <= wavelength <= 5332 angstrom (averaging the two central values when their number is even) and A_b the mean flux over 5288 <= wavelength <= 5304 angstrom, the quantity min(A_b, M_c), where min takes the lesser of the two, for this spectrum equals 34.1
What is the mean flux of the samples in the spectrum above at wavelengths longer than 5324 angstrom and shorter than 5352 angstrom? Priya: 34.0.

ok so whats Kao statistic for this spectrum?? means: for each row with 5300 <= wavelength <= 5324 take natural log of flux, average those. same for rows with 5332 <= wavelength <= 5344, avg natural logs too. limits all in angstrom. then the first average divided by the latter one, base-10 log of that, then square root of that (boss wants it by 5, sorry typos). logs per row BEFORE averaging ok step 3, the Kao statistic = 0.086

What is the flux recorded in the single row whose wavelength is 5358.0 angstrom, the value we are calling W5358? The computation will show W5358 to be 37.19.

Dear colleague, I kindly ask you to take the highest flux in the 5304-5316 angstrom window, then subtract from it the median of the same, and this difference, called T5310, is 4.3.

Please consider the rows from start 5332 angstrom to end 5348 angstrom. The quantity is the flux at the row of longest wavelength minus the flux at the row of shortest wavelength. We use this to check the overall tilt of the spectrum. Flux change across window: 0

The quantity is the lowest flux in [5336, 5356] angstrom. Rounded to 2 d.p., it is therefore 32.85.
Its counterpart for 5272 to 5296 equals 29.79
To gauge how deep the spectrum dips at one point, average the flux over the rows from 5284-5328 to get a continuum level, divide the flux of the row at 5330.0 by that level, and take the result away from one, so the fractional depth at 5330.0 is 0.10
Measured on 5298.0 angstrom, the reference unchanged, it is 0.05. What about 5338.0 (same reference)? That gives 0.04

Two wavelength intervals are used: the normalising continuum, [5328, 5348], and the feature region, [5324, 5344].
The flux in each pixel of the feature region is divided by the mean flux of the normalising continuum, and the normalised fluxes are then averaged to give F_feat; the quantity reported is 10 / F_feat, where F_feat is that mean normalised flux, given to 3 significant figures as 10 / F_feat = 10.3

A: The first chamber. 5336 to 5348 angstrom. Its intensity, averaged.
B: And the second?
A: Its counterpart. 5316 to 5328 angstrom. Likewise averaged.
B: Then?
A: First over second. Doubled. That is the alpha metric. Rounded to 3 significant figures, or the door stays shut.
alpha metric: 1.94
